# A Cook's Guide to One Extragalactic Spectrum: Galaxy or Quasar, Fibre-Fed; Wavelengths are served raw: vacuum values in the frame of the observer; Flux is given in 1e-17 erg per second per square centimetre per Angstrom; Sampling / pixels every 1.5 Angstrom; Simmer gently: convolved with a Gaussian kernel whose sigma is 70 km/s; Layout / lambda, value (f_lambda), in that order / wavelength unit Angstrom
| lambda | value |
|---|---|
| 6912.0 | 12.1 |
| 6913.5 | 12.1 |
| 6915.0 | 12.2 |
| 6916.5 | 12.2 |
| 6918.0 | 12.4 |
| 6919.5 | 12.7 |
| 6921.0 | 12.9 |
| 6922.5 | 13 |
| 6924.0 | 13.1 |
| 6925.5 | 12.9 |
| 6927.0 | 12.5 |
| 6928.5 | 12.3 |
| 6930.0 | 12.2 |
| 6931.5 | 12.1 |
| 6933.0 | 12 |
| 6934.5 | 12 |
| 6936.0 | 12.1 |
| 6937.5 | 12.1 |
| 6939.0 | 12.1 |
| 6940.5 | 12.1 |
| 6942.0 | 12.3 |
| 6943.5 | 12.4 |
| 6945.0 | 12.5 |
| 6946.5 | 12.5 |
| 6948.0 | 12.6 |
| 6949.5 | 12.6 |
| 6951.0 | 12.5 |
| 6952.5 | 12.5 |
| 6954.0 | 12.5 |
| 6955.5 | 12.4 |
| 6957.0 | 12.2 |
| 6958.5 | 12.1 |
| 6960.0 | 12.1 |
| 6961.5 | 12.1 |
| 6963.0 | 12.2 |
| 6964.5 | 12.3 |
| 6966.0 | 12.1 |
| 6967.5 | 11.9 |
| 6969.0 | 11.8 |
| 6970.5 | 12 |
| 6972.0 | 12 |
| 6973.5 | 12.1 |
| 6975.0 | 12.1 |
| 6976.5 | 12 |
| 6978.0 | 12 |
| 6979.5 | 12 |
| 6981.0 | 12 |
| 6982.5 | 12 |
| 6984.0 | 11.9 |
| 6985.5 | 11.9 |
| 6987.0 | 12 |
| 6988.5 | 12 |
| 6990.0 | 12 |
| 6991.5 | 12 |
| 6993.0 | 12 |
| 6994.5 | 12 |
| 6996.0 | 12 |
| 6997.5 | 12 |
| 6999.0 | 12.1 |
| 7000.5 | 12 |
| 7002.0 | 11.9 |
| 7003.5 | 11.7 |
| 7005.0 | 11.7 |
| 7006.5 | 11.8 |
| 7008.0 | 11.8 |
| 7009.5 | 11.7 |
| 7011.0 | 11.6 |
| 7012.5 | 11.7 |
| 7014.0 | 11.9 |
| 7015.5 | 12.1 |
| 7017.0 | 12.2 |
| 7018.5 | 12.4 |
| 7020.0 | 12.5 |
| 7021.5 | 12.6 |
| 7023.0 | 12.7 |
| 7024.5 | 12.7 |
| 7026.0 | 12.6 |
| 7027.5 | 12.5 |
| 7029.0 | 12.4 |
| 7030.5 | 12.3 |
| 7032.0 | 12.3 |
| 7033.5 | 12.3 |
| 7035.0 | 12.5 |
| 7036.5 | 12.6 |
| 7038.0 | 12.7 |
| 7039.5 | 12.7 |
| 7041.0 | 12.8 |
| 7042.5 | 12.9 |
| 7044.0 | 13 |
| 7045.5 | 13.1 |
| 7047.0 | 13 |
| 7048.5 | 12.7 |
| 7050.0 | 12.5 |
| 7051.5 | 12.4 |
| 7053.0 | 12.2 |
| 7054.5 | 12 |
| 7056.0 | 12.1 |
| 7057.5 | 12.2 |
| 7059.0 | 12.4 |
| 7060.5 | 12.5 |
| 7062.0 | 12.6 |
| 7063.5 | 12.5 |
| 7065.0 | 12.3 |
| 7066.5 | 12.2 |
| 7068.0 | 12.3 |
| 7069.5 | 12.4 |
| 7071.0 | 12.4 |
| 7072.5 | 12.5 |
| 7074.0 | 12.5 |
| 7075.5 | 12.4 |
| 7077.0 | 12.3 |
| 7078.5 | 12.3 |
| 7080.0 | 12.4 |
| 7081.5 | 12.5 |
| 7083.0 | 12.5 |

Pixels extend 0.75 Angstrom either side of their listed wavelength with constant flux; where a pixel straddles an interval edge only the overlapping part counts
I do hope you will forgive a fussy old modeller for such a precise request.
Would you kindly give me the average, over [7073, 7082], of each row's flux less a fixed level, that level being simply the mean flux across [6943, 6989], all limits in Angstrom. 0.229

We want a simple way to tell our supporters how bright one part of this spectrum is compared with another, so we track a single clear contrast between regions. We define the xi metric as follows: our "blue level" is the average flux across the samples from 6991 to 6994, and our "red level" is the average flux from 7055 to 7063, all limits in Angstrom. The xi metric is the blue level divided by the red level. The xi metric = 0.97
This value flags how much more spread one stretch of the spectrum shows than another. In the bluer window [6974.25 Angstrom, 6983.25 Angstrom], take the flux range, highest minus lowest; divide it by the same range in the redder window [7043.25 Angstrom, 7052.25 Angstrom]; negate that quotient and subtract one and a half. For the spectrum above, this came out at -1.6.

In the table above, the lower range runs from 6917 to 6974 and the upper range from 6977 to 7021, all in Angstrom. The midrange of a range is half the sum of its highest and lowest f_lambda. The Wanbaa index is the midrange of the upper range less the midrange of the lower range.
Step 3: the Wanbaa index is -0.40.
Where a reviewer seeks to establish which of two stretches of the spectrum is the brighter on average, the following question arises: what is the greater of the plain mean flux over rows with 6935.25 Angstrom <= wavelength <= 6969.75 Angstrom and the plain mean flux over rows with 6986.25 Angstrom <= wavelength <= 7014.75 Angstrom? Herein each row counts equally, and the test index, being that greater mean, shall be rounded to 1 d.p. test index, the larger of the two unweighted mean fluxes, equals 12.3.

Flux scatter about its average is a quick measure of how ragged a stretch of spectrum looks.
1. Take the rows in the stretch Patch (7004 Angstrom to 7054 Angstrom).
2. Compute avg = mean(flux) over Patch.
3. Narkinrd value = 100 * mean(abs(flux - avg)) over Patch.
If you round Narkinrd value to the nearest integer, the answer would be 33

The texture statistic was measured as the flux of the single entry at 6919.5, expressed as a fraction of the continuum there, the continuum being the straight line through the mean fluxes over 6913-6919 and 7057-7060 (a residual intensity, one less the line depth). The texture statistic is 1.04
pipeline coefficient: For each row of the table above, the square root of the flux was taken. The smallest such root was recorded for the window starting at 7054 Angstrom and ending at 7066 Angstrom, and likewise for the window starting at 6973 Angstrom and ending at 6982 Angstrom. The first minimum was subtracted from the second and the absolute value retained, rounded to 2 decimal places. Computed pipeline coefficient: 0.00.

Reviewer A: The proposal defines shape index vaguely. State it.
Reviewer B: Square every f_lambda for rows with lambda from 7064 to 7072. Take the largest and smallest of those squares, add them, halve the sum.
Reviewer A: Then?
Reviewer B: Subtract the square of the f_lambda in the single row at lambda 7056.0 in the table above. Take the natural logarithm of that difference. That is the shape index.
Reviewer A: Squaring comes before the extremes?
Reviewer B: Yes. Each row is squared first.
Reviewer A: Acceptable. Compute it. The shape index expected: 1.6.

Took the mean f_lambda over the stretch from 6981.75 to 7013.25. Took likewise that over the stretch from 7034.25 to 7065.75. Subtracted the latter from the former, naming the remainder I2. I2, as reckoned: -0.7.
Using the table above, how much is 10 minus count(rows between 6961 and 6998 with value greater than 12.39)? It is 10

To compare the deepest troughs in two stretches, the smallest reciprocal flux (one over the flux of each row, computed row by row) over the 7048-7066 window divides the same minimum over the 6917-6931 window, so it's 0.97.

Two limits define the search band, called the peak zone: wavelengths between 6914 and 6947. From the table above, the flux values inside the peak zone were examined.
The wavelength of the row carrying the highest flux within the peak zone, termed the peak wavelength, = 6924.0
